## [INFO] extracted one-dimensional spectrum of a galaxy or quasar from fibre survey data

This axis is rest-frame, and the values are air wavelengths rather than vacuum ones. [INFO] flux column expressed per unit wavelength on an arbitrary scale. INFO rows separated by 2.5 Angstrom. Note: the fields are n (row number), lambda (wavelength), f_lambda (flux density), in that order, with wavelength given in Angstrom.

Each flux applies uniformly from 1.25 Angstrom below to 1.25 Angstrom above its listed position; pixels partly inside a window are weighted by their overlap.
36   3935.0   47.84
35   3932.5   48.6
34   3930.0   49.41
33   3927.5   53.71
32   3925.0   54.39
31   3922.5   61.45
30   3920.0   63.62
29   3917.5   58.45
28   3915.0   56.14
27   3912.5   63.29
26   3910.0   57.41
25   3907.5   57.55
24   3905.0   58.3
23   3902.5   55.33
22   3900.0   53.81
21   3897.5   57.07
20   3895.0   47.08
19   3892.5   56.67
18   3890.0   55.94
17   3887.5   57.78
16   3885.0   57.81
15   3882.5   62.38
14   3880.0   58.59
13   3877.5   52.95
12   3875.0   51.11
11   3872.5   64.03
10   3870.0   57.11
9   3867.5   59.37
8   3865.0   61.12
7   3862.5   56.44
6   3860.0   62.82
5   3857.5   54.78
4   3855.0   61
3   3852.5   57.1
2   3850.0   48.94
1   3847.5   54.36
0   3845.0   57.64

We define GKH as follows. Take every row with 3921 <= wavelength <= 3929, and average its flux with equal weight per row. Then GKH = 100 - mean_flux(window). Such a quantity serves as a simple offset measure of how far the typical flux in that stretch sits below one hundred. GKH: 43.5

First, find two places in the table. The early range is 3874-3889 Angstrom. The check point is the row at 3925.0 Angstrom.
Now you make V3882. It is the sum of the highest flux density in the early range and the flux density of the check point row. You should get 117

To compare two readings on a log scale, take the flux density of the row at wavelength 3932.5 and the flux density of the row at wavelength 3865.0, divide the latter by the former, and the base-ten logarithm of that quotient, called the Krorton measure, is 0.10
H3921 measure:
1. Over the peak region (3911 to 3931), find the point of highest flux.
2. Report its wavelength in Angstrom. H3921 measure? 3920.0 Angstrom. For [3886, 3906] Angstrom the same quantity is 3905.0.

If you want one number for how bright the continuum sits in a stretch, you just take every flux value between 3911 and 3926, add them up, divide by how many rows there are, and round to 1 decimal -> 59.6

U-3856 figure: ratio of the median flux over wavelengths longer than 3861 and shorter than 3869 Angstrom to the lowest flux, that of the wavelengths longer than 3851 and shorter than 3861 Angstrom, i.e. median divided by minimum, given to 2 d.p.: 1.08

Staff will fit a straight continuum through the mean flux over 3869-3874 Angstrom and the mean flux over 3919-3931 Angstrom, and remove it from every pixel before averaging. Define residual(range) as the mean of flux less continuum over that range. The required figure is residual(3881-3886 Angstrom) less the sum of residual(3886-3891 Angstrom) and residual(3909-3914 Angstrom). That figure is 0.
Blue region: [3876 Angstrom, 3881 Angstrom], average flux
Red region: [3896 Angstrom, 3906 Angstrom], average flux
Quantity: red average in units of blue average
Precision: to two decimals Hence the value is 1.01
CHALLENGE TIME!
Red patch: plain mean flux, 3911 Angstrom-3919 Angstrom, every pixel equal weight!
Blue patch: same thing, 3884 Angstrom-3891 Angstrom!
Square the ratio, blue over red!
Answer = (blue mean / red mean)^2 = 0.93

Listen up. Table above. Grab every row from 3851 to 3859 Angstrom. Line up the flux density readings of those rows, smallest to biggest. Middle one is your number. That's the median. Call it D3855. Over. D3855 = 57.1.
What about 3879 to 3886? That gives 58.6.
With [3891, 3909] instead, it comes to 56.7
